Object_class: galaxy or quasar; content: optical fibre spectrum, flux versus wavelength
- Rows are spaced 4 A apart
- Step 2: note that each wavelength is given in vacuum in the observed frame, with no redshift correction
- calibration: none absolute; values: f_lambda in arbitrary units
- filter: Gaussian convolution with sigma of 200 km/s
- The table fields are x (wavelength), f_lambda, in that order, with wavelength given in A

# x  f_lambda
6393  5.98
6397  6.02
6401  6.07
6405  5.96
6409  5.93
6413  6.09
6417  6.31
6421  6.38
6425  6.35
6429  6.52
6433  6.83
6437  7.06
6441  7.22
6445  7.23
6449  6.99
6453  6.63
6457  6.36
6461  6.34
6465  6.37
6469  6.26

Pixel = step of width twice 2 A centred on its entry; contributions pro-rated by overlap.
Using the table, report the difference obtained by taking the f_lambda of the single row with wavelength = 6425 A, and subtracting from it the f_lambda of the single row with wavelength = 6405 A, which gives 0.4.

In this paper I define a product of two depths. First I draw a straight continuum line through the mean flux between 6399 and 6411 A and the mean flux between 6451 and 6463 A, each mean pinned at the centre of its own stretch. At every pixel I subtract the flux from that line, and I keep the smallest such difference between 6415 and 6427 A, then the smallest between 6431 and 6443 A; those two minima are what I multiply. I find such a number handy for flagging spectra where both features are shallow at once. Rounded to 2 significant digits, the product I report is 0.23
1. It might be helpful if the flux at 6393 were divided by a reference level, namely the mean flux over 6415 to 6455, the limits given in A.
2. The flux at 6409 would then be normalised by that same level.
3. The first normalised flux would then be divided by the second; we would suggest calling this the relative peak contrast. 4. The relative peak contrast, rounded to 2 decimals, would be 1.01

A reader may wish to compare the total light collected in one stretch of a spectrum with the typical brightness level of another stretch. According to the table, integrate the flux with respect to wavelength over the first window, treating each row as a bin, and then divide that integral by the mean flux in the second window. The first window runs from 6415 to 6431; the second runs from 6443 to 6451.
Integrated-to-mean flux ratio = 14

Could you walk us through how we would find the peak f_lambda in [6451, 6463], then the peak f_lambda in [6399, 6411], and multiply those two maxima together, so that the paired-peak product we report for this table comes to 40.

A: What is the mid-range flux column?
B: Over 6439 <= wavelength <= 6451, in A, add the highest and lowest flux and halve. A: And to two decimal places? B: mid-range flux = 7.11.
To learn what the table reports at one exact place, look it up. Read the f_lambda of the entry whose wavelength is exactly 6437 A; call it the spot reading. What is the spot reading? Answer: 7.06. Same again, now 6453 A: 6.63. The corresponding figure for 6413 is 6.09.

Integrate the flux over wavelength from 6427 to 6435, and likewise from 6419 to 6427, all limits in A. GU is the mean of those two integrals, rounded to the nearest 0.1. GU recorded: 52.2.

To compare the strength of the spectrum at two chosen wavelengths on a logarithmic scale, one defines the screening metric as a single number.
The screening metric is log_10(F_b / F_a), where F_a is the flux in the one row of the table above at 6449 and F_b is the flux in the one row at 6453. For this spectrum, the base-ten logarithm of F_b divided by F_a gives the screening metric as -0.023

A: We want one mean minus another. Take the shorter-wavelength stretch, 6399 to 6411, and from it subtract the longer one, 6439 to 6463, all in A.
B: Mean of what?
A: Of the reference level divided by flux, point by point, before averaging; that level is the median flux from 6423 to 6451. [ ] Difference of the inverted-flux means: 0.14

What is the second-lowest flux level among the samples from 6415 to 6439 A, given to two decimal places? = 6.35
